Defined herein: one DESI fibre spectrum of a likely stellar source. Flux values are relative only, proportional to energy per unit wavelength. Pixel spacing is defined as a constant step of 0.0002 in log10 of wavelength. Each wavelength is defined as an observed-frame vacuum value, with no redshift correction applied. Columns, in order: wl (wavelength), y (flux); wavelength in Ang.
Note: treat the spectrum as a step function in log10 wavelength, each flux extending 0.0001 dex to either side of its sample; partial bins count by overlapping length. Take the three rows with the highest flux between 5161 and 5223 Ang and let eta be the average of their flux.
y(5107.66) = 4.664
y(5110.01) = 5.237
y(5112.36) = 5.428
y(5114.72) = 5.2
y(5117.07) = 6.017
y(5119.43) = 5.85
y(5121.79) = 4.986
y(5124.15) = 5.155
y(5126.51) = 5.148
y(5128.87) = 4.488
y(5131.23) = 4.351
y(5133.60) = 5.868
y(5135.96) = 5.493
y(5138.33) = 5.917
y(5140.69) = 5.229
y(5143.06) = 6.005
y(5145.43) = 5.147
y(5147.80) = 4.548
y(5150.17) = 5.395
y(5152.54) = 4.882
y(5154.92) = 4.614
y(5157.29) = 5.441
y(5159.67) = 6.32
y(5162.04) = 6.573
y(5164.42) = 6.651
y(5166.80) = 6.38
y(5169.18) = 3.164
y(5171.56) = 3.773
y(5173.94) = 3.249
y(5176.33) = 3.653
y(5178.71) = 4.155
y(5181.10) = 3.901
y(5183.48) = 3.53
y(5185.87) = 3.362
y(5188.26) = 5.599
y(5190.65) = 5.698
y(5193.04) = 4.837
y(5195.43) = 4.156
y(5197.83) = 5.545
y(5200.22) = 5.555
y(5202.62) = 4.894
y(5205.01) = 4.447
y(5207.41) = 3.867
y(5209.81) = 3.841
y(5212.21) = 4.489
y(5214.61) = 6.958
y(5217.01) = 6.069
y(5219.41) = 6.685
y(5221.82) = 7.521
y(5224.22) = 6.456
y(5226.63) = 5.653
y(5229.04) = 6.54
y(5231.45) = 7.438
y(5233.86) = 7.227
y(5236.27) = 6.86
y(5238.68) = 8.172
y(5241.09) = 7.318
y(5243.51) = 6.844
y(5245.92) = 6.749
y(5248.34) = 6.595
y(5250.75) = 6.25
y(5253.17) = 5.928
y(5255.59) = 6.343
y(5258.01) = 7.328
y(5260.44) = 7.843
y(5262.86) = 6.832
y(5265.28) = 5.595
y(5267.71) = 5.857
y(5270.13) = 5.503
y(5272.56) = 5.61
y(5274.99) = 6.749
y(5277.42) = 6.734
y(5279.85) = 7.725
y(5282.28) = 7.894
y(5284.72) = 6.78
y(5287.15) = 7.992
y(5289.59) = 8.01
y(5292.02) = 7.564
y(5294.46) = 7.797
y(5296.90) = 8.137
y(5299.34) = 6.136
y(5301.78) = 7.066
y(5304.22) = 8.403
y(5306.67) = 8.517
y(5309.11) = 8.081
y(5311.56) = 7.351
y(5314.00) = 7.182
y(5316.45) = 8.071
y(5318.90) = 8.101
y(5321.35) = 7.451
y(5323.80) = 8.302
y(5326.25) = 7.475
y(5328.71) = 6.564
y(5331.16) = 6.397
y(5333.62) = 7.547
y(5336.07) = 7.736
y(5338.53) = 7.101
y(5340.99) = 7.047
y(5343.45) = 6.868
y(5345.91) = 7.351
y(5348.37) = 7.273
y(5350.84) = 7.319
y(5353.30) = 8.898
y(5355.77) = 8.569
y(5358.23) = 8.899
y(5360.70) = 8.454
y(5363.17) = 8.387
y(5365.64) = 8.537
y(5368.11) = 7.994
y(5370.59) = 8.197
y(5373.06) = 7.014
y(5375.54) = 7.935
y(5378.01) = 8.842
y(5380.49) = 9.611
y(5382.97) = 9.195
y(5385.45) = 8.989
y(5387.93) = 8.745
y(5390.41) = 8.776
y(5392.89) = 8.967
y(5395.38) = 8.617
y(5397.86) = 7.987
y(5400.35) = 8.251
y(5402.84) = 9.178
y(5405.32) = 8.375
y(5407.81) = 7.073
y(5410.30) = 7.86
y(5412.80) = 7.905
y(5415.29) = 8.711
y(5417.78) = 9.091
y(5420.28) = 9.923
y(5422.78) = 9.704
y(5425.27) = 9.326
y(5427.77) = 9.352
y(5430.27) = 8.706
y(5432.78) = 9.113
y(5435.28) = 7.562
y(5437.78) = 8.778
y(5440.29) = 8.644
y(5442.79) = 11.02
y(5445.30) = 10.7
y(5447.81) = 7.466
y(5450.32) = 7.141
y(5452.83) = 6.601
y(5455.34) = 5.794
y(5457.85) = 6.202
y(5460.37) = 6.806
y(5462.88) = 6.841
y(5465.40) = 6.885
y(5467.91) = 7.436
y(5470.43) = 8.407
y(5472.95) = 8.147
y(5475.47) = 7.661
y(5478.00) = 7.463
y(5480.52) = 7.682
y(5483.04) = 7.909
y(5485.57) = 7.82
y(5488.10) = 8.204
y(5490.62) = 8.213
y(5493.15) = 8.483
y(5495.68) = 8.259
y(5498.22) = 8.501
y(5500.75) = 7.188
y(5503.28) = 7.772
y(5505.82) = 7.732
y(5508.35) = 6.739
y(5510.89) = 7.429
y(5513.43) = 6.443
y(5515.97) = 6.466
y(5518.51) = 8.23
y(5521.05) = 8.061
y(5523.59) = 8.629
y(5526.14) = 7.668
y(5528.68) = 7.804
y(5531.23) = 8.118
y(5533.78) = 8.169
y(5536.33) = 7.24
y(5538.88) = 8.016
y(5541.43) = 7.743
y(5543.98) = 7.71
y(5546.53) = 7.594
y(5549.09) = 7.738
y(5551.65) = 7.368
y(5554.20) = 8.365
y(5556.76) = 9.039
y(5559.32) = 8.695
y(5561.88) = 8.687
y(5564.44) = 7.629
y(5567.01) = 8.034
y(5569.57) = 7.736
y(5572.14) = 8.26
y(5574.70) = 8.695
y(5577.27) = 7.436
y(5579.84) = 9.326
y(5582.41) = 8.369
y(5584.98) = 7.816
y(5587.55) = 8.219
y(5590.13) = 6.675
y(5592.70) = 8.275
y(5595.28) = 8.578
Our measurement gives 7.1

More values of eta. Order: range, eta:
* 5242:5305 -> 8.2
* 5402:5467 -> 10.5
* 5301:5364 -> 8.8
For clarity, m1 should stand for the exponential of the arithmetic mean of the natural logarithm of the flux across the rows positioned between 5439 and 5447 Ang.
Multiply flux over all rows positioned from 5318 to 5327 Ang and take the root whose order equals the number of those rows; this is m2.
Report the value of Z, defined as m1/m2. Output 1.29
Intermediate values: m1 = 10.1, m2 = 7.8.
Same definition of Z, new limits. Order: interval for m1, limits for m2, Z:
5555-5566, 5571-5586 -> 1.02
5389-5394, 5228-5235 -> 1.26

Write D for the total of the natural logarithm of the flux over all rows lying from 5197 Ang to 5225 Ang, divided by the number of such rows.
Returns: 1.69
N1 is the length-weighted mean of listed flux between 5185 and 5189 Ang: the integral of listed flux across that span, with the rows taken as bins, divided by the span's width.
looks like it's 4.4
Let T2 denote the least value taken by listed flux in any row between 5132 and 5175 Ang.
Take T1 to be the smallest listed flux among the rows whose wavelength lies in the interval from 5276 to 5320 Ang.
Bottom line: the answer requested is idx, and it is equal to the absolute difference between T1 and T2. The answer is 3.0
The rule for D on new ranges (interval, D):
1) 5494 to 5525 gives 2.03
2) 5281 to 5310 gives 2.04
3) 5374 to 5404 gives 2.17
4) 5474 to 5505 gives 2.07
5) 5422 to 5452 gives 2.18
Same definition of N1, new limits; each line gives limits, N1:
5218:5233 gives 6.7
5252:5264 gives 6.9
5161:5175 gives 5.0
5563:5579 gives 8.0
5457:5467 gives 6.7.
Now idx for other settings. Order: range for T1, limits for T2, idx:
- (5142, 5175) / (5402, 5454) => 3.4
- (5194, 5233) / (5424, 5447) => 3.7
